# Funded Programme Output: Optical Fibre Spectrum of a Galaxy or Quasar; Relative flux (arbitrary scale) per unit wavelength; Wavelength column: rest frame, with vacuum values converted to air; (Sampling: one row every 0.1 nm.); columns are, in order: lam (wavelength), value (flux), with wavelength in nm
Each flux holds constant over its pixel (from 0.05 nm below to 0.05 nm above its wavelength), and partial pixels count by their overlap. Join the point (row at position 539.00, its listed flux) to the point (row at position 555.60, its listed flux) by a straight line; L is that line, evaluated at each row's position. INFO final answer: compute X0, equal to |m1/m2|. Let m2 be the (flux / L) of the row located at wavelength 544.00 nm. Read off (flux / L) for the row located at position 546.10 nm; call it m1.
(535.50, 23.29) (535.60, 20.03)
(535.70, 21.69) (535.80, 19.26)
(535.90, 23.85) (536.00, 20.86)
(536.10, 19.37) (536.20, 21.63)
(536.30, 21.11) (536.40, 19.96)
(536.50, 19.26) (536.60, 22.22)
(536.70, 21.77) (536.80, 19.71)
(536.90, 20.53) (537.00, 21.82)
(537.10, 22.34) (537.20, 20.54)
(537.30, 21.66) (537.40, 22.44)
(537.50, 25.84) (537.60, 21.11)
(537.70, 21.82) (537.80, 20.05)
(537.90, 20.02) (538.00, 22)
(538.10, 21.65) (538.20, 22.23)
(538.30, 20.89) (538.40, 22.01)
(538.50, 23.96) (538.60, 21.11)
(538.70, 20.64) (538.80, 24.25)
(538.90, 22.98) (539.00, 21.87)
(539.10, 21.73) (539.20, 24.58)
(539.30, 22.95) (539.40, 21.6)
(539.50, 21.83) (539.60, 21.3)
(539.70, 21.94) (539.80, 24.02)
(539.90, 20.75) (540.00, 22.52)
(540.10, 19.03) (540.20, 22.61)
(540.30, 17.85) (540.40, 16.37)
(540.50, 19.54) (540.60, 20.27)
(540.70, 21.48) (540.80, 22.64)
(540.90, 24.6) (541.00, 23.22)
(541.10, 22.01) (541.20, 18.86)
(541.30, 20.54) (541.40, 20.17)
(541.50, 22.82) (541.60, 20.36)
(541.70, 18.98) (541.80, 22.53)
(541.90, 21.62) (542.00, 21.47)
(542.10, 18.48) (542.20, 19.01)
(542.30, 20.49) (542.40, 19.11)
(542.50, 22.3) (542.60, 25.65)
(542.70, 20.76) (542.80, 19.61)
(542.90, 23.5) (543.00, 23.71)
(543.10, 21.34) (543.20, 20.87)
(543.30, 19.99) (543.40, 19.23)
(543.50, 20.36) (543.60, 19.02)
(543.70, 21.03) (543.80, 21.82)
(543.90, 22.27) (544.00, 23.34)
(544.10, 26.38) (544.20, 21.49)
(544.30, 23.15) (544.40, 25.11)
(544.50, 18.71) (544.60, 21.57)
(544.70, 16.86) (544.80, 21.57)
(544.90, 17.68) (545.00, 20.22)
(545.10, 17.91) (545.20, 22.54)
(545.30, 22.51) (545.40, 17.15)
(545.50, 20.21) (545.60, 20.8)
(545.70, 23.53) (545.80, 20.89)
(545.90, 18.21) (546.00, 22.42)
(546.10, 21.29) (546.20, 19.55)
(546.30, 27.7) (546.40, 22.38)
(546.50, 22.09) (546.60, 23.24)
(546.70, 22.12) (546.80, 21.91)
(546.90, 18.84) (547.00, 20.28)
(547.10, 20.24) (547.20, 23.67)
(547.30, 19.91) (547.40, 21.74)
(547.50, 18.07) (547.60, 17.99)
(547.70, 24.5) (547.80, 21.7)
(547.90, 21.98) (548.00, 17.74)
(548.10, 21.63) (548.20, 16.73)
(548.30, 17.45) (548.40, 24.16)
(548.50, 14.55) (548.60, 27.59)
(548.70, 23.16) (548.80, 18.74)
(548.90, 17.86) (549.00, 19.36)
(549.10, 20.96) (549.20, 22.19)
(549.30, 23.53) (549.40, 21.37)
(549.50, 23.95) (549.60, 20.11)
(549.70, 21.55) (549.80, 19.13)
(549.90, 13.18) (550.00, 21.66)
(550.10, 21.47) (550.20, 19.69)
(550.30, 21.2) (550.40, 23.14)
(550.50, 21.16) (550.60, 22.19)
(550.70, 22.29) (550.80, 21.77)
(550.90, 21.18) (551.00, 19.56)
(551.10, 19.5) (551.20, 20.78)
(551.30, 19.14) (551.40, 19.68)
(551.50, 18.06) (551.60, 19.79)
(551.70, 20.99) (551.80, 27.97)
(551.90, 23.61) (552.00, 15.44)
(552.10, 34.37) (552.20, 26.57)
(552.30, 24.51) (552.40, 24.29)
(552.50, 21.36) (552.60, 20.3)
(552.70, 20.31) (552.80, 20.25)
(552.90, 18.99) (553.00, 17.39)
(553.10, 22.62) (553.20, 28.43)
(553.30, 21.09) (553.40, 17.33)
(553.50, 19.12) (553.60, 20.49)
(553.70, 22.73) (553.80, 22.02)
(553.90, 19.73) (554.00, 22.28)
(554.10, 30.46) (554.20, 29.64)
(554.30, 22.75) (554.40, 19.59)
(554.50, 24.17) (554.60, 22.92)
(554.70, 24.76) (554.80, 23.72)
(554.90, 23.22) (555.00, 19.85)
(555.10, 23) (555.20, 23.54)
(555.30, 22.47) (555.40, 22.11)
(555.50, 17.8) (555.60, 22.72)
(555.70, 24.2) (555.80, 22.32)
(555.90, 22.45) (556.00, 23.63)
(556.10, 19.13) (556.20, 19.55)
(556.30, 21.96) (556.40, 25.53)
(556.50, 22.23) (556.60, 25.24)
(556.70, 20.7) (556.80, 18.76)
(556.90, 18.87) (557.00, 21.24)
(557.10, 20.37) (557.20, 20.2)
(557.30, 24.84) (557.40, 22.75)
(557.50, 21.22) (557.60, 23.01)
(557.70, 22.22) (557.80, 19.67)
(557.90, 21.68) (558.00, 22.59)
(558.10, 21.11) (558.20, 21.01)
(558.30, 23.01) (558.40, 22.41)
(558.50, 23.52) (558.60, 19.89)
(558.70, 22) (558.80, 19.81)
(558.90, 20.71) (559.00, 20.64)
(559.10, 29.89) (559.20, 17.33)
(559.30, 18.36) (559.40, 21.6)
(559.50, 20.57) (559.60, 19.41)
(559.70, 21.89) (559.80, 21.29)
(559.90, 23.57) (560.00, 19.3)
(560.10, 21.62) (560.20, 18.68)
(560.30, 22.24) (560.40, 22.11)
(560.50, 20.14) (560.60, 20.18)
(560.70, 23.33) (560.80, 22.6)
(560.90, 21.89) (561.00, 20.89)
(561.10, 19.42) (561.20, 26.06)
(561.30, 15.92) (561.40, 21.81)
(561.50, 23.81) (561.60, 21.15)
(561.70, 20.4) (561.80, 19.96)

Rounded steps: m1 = 0.96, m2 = 1.05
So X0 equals 0.91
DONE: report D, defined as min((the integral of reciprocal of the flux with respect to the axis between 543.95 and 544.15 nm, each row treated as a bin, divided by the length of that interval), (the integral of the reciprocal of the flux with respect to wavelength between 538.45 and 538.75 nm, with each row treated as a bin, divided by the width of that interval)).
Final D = 0.0404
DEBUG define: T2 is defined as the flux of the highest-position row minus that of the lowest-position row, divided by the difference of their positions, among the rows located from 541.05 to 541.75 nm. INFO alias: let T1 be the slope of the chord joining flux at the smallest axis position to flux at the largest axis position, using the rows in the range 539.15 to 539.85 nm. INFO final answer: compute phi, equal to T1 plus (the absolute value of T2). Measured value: 4.1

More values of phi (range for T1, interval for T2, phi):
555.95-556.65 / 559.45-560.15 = 4.4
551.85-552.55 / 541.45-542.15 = 3.5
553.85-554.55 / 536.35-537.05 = 10.5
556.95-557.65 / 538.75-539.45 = 7.4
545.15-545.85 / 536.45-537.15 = 2.4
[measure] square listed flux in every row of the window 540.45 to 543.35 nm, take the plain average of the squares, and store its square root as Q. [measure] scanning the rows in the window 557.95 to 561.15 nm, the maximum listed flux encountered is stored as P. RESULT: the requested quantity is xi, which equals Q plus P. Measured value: 51.2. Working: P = 29.89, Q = 21.3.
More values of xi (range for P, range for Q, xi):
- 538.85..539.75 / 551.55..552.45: 49.3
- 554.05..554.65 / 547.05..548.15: 51.4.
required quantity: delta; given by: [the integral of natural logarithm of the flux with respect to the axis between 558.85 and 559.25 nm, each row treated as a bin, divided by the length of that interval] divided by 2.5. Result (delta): 1.23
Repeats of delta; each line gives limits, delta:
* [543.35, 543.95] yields 1.21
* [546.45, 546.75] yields 1.24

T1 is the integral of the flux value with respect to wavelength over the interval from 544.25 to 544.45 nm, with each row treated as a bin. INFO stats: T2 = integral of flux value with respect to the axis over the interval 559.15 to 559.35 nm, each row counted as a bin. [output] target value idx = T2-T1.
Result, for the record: -1.3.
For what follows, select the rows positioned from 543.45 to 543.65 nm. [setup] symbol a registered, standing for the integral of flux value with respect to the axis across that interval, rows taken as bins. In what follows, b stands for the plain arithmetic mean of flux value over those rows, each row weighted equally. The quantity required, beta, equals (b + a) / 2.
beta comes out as 11.8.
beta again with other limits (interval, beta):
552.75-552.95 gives 11.8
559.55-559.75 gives 12.4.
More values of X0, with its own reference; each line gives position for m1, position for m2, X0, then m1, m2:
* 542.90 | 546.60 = 1.02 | 1.06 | 1.04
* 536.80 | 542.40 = 1.04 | 0.91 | 0.87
